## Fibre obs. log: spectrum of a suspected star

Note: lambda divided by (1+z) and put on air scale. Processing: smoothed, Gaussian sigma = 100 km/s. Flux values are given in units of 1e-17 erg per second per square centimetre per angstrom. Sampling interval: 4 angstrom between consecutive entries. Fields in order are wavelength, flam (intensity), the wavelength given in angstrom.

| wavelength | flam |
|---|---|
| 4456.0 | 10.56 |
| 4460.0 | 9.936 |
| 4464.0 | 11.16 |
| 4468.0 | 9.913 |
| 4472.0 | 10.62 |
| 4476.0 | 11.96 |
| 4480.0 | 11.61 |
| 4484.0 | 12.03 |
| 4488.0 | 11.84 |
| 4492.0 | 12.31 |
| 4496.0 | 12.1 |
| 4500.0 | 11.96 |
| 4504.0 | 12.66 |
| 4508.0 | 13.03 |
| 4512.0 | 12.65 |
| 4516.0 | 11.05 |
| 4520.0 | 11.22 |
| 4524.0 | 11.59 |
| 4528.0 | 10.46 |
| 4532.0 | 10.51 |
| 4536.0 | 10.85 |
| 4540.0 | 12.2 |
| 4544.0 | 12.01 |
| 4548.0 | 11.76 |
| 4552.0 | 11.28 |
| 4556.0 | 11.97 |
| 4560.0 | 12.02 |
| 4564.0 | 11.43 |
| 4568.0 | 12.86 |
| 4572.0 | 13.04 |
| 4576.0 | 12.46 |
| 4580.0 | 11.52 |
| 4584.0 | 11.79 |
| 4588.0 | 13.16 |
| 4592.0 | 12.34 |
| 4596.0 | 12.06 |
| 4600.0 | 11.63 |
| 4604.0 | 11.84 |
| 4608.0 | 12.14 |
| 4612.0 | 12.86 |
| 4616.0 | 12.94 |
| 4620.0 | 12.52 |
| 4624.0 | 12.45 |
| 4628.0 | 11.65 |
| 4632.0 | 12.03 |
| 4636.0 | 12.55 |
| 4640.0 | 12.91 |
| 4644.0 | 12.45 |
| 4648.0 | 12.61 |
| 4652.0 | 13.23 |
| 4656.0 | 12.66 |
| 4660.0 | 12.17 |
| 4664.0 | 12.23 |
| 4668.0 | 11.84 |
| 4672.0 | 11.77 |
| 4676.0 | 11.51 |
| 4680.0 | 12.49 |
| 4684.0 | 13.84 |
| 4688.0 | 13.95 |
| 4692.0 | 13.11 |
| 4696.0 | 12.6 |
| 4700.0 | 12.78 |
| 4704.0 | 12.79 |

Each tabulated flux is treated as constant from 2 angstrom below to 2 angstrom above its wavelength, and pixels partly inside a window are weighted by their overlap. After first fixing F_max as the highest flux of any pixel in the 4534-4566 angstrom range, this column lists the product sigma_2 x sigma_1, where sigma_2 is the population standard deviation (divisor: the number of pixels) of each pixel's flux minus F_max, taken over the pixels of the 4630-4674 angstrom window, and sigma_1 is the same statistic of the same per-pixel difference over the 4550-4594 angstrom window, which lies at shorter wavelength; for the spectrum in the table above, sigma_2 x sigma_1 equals 0.27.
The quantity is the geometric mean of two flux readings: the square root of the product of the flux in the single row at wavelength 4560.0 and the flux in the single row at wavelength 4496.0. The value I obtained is 12.1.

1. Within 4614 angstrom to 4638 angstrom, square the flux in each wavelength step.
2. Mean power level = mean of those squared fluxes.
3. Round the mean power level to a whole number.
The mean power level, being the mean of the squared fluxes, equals 153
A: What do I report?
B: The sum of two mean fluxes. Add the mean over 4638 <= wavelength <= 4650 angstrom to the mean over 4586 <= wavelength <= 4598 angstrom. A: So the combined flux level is 25.2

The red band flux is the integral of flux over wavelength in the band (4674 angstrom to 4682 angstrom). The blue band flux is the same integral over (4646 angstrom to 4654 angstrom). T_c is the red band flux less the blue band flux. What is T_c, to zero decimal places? -7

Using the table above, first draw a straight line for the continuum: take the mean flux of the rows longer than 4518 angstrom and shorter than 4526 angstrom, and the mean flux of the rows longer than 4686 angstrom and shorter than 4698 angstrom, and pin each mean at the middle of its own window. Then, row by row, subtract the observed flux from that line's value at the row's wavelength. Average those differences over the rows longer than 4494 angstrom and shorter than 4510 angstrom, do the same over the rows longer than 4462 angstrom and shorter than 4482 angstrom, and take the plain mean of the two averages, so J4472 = -0.714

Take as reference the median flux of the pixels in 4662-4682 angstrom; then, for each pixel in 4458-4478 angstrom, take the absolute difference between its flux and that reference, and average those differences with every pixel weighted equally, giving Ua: 1.2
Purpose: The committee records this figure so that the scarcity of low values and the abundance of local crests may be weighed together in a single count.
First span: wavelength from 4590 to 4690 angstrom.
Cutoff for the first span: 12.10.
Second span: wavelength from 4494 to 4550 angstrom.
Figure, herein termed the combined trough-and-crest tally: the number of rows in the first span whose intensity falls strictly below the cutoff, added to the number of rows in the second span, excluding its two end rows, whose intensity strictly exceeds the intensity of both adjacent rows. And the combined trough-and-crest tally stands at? 11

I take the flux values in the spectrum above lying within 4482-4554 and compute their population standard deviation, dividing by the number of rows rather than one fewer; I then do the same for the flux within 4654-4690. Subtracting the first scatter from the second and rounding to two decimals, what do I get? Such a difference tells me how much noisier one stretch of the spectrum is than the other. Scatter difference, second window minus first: 0.11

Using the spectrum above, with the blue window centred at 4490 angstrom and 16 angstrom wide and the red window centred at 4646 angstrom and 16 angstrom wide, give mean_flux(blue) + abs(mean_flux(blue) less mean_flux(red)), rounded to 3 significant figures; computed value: 12.8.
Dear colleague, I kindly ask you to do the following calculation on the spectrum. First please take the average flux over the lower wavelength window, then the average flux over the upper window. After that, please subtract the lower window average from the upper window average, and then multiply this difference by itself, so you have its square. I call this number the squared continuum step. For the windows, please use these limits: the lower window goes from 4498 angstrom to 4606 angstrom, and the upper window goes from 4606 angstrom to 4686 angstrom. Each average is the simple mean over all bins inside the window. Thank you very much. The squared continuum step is 0.3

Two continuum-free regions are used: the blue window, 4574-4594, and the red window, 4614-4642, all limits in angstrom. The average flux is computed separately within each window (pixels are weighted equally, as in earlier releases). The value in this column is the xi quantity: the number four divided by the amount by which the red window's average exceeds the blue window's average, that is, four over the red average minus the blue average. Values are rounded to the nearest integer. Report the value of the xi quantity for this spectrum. 22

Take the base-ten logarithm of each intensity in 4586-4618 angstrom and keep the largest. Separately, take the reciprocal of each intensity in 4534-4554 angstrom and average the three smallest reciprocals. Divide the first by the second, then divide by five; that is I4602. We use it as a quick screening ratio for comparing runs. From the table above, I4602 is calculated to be 2.68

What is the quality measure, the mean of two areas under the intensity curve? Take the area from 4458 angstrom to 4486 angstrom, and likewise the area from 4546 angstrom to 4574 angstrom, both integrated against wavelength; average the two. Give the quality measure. 323.2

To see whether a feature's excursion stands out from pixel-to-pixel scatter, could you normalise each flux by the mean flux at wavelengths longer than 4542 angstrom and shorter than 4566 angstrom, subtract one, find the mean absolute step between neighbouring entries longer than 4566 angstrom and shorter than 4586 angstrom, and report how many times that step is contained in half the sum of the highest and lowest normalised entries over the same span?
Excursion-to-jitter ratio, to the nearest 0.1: 1.1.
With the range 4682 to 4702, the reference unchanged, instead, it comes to 3.7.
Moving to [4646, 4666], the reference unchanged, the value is 2.2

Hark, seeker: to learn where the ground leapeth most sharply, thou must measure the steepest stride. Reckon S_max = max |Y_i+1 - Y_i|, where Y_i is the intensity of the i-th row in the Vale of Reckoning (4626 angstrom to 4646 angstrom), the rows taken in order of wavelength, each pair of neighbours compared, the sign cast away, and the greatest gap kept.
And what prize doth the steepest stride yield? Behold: 0.5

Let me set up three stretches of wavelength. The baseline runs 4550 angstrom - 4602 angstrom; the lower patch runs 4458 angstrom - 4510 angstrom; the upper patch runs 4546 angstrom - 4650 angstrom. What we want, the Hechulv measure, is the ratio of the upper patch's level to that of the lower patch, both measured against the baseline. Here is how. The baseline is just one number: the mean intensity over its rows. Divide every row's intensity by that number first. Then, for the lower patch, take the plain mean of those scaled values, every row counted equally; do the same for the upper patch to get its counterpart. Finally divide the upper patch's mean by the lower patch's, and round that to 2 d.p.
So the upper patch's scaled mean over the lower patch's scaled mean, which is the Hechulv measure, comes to 1.05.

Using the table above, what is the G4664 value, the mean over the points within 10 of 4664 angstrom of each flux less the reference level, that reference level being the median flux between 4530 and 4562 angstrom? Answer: 0.27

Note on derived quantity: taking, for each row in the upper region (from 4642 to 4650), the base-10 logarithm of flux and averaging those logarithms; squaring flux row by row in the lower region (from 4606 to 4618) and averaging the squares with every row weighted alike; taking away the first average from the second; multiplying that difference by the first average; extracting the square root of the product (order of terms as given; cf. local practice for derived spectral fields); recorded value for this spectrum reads 13.2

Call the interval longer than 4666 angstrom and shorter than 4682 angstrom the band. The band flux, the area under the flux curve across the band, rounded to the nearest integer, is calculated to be 190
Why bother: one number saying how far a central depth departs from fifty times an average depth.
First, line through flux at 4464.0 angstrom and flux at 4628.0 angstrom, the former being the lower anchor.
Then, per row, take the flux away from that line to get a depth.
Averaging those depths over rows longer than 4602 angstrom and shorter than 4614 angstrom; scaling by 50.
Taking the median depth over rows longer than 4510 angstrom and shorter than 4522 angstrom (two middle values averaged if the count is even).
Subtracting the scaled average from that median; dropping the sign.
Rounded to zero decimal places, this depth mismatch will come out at 35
